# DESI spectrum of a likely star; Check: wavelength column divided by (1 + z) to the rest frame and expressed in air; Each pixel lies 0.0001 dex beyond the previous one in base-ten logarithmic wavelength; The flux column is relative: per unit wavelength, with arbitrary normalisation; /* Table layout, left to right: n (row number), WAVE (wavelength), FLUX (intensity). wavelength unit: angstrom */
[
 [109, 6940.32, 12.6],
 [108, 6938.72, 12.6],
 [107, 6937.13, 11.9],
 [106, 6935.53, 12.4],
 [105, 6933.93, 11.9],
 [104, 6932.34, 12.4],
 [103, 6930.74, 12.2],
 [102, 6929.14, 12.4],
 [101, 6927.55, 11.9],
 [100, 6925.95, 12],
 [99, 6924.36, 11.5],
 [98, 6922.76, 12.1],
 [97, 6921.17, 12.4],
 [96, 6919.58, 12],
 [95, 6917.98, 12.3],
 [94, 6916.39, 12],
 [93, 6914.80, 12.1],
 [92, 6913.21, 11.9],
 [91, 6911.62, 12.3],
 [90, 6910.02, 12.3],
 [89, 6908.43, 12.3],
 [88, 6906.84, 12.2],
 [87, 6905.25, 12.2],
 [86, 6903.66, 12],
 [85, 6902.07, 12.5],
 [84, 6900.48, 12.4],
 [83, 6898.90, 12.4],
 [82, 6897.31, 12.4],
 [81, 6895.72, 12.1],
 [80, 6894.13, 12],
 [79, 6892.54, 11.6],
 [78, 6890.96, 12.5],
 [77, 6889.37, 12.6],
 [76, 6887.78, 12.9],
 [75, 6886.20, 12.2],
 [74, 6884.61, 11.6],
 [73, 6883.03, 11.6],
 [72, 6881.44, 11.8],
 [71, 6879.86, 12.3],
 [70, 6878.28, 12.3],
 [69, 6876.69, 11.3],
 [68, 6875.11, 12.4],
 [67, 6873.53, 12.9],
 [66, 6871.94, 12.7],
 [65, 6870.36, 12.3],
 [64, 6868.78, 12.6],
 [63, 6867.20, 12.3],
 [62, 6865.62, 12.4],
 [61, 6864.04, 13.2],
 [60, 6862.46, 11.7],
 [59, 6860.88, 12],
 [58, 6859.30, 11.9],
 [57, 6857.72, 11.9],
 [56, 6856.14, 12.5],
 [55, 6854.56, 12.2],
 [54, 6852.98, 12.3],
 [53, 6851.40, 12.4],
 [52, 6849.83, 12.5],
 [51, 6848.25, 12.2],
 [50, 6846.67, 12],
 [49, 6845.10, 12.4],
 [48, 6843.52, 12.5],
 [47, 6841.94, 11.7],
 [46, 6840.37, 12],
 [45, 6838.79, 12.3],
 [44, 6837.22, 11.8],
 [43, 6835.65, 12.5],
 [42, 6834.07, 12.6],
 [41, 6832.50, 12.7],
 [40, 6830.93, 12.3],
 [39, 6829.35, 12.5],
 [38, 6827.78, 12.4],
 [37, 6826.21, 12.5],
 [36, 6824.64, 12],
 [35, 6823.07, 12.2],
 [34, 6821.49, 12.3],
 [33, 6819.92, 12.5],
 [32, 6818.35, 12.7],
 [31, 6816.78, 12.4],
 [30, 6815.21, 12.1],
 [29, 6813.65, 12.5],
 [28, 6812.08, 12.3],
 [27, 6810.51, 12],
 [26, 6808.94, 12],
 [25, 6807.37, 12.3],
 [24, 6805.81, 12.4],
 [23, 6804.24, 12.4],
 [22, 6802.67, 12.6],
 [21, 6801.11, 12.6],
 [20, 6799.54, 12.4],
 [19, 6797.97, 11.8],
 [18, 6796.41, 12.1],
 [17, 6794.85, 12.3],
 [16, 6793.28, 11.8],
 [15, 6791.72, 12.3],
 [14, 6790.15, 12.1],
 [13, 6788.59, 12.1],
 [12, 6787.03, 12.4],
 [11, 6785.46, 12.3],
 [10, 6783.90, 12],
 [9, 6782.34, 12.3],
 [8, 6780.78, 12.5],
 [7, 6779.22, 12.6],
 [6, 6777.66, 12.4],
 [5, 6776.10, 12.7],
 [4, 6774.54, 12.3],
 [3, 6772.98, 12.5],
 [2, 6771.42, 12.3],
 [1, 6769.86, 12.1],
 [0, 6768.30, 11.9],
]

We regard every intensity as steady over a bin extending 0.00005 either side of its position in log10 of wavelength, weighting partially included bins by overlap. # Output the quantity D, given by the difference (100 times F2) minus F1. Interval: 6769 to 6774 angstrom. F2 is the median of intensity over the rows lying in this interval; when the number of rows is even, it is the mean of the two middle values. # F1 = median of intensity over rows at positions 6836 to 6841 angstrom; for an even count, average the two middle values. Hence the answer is 1218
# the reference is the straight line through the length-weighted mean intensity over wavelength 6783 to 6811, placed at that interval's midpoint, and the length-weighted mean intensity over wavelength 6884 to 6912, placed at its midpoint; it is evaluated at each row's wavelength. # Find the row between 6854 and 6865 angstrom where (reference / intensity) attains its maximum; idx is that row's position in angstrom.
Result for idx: 6862.46 angstrom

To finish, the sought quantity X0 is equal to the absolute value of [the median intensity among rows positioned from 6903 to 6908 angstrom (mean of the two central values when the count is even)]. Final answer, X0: 12.2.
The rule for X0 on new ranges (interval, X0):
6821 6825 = 12.2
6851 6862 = 12.2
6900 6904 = 12.4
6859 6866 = 12.0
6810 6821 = 12.4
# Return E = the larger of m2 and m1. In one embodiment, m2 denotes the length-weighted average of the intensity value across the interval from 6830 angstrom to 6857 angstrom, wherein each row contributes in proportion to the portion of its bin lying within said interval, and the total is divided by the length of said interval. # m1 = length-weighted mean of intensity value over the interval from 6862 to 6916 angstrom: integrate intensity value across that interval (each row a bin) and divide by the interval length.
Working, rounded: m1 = 12.2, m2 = 12.3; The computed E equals 12.3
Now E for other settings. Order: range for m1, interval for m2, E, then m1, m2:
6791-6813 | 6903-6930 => 12.2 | 12.2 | 12.1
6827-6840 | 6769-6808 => 12.4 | 12.4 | 12.3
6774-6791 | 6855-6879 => 12.3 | 12.3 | 12.3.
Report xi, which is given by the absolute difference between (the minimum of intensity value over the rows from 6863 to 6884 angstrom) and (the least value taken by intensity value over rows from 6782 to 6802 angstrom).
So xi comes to 0.50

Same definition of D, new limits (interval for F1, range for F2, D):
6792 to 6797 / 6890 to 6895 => 1188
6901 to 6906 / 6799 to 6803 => 1248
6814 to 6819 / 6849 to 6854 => 1228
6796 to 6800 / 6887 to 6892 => 1248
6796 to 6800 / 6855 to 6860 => 1178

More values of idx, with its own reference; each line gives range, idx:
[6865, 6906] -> 6876.69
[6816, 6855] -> 6841.94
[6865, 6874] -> 6870.36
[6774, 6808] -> 6797.97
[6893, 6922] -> 6913.21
